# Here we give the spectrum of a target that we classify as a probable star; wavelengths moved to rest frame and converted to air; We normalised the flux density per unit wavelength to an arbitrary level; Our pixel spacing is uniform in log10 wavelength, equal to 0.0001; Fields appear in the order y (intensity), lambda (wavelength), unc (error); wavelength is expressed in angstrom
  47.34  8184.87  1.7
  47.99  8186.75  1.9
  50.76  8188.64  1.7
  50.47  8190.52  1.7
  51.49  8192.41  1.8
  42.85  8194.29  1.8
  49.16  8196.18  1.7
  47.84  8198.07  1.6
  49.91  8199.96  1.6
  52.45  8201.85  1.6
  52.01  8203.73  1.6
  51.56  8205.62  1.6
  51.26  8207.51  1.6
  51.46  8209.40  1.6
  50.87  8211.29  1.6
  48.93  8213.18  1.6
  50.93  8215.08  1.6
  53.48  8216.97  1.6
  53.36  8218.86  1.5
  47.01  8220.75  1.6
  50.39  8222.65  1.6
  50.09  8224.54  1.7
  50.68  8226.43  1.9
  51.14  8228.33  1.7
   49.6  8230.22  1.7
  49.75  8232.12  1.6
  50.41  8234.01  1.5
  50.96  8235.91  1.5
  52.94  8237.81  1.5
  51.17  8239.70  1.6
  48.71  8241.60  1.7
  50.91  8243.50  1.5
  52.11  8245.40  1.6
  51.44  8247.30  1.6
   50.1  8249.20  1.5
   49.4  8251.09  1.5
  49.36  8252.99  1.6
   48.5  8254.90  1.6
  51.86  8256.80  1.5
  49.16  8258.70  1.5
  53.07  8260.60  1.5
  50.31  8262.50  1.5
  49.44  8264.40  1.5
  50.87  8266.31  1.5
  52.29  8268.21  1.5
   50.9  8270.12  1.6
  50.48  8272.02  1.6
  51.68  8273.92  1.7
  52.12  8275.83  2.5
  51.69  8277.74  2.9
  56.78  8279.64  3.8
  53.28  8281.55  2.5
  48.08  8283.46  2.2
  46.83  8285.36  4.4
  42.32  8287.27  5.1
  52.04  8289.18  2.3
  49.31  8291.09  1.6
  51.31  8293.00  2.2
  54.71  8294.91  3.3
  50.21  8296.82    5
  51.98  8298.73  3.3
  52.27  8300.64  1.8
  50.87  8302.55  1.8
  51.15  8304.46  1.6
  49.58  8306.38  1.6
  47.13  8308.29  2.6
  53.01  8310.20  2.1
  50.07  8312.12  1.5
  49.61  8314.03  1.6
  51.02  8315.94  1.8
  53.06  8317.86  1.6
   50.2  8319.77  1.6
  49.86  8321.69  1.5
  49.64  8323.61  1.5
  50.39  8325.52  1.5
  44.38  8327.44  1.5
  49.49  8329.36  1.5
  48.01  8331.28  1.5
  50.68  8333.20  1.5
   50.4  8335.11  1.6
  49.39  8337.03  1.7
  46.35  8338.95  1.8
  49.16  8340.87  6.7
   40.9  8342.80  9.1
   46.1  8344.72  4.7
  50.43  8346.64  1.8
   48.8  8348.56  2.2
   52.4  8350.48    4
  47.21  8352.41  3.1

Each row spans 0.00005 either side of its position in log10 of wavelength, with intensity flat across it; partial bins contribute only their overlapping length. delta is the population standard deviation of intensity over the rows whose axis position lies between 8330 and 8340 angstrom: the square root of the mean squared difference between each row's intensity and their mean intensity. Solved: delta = 1.6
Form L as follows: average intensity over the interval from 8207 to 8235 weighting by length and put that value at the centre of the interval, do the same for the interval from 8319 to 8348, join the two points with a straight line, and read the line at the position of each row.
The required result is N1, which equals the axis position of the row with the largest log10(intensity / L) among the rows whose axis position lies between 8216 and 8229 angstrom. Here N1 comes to 8216.97 angstrom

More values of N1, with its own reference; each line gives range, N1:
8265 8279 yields 8268.21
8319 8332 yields 8325.52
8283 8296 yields 8294.91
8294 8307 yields 8294.91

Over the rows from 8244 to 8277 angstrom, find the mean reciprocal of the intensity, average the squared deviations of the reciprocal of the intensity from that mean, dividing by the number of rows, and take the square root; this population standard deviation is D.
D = 0.0005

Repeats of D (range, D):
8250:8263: 0.0006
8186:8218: 0.0010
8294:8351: 0.0012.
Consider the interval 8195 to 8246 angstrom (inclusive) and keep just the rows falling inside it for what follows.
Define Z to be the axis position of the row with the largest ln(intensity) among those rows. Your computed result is 8216.97 angstrom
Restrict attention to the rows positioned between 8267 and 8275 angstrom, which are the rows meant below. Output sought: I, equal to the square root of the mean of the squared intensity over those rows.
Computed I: 51.3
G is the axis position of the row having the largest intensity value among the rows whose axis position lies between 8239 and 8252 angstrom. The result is 8245.40 angstrom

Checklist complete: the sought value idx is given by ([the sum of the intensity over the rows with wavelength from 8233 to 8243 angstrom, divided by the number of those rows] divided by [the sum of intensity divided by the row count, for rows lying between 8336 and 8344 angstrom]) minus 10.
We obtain -8.91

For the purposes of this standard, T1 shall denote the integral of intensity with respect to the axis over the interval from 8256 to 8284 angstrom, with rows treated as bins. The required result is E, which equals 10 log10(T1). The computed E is 32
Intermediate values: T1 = 1442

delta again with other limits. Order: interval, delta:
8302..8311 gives 1.9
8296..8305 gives 0.7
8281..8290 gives 3.9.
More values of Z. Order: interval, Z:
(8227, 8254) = 8237.81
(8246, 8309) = 8279.64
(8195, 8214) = 8201.85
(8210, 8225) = 8216.97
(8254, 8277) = 8260.60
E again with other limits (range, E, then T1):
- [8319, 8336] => 29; 837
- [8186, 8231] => 34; 2261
